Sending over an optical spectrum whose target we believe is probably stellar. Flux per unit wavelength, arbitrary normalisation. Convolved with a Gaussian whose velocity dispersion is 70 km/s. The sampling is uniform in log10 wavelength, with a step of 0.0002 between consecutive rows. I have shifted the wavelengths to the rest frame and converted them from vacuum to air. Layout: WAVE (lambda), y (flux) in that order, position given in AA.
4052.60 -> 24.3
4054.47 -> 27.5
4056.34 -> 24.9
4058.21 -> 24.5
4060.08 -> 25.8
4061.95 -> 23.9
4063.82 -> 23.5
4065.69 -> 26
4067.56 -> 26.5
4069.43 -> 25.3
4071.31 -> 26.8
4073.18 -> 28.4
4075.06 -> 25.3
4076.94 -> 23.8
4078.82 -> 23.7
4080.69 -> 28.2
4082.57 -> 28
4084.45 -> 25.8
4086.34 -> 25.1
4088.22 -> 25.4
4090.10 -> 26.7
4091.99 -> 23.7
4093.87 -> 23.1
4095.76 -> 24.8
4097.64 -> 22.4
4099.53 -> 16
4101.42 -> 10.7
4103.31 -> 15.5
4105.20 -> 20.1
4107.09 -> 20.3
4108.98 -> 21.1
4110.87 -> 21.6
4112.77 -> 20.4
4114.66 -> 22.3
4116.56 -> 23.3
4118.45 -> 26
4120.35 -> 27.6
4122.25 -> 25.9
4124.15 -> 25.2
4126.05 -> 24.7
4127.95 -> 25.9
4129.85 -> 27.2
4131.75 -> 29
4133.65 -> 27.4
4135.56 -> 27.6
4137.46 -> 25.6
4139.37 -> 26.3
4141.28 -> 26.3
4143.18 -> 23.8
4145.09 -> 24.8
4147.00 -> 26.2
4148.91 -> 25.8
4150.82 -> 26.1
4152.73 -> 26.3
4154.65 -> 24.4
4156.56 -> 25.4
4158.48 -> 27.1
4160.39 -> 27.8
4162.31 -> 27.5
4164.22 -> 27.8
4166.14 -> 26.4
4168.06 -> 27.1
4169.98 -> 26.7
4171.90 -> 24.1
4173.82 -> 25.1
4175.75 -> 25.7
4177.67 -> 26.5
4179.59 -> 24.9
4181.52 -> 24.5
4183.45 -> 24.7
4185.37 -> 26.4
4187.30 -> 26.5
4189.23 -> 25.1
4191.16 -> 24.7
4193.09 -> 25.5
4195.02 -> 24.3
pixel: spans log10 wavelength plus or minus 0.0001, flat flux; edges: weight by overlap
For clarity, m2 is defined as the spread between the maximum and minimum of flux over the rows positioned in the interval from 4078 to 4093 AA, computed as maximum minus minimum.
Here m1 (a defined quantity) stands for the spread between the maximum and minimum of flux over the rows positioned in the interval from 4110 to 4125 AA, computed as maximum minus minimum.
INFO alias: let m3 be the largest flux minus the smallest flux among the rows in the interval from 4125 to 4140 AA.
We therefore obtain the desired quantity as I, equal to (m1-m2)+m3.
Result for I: 7.0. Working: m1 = 7.2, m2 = 4.5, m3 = 4.3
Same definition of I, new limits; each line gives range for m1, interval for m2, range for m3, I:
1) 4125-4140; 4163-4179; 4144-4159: 3.3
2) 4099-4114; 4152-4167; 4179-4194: 9.5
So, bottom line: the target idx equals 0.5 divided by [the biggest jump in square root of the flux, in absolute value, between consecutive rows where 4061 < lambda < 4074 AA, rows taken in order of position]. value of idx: 2.0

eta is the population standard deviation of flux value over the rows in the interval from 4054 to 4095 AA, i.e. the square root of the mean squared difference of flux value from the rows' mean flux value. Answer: 1.6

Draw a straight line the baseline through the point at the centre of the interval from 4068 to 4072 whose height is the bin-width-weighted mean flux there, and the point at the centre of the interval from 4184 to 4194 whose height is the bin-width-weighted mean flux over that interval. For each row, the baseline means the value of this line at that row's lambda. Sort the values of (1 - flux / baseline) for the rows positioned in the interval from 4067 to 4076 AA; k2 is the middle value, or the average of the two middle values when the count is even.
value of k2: -0.02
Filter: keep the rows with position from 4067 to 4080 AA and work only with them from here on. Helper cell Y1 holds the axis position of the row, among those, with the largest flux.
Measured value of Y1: 4073.18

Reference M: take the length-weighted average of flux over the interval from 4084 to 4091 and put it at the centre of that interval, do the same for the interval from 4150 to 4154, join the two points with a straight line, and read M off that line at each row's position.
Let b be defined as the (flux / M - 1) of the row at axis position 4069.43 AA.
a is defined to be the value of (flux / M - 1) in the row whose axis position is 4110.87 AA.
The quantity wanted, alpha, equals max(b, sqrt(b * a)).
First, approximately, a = -0.164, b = -0.013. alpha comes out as 0.047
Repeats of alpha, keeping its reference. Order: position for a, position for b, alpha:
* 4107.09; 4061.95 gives 0.119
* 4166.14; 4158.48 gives 0.040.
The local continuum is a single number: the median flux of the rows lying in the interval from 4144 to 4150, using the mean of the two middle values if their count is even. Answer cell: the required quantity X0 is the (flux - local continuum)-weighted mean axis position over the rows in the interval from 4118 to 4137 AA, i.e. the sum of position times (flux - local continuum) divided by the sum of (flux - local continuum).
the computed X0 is 4131.0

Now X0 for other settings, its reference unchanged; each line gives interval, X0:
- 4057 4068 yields 4060.8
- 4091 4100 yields 4097.4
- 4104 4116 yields 4109.5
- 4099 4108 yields 4102.6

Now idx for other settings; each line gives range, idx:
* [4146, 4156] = 2.6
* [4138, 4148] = 2.0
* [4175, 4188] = 3.0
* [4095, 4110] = 0.7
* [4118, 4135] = 2.9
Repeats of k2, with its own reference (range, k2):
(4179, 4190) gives 0.02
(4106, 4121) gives 0.15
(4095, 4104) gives 0.38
